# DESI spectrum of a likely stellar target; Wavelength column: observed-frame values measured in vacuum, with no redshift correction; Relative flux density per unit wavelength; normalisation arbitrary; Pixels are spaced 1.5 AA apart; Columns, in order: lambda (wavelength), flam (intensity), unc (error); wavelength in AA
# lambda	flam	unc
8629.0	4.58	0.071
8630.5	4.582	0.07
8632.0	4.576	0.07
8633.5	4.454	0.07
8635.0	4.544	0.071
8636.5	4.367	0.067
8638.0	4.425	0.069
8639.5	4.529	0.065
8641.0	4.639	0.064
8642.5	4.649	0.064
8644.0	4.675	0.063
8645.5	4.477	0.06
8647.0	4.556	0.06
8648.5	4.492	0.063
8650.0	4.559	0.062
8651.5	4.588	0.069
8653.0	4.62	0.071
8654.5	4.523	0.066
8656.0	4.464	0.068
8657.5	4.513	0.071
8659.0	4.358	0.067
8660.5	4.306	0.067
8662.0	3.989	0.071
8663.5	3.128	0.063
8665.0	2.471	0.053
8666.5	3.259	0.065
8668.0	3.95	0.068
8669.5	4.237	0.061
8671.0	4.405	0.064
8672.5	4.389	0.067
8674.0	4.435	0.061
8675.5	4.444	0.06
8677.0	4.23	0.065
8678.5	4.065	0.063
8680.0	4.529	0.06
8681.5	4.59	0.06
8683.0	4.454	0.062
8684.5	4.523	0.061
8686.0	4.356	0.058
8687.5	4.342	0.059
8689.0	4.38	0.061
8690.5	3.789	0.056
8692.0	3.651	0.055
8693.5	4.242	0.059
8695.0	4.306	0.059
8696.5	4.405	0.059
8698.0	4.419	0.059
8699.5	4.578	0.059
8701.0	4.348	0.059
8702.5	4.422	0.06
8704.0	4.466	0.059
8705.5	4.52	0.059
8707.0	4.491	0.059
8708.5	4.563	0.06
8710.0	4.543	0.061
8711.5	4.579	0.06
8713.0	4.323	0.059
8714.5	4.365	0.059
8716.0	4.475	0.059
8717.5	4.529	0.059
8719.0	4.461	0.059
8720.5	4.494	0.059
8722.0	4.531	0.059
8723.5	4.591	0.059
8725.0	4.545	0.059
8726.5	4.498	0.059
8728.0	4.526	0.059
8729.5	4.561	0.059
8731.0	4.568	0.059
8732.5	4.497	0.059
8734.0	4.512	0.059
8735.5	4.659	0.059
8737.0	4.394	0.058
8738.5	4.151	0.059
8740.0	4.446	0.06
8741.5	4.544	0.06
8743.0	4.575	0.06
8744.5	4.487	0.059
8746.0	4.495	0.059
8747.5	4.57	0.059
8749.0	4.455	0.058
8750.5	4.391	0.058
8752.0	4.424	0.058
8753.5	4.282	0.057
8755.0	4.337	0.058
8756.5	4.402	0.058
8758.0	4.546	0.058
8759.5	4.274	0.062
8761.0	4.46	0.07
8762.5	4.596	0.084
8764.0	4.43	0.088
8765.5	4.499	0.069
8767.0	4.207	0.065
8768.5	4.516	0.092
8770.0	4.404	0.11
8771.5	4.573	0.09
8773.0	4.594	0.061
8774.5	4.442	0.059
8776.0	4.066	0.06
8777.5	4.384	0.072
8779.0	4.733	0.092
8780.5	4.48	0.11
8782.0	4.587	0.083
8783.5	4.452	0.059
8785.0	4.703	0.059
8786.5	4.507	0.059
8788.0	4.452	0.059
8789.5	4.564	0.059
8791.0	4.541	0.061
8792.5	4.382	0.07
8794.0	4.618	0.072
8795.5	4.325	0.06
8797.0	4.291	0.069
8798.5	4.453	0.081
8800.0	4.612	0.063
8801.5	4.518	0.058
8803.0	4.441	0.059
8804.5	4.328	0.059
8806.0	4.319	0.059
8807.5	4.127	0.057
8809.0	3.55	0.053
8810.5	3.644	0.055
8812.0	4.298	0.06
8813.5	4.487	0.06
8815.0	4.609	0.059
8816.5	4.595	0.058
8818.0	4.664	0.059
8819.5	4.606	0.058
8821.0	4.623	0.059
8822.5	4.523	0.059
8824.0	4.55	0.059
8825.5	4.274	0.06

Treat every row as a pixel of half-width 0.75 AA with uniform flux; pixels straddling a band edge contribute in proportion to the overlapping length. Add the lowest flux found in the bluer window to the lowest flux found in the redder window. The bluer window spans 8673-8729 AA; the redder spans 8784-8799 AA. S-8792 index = 7.94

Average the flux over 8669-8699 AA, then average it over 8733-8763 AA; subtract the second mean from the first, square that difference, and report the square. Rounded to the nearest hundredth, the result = 0.02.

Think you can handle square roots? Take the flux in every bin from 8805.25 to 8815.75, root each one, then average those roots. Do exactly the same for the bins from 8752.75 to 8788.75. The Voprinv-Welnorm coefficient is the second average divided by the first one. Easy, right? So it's 1.04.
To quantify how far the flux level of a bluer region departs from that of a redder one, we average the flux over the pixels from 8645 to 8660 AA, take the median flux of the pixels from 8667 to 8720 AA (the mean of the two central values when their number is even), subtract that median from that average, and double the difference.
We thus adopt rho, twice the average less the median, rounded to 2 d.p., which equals 0.19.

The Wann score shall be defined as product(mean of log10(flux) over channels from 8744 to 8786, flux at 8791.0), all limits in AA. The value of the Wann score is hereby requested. 2.95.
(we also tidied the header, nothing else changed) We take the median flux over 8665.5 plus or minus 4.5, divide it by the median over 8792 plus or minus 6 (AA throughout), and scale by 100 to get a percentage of 80.5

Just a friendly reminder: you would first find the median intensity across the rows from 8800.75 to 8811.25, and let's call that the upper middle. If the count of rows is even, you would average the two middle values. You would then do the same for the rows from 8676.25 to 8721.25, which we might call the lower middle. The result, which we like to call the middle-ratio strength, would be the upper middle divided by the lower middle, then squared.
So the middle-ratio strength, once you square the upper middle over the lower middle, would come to 0.95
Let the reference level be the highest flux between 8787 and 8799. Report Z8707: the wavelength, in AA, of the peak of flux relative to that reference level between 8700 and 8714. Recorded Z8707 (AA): 8711.5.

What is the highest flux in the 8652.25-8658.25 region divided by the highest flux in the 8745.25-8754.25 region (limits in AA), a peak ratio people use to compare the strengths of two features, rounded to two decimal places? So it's 1.01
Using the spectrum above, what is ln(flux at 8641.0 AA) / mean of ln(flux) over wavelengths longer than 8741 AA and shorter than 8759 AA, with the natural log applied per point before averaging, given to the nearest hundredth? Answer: 1.03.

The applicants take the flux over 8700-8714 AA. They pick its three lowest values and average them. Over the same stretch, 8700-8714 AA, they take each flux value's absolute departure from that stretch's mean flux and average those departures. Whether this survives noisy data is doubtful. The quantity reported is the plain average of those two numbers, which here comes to 2.22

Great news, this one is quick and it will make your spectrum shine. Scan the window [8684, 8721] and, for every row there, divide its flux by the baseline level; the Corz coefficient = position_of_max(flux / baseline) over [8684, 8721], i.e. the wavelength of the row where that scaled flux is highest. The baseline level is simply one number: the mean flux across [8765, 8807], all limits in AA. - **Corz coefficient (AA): 8711.5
